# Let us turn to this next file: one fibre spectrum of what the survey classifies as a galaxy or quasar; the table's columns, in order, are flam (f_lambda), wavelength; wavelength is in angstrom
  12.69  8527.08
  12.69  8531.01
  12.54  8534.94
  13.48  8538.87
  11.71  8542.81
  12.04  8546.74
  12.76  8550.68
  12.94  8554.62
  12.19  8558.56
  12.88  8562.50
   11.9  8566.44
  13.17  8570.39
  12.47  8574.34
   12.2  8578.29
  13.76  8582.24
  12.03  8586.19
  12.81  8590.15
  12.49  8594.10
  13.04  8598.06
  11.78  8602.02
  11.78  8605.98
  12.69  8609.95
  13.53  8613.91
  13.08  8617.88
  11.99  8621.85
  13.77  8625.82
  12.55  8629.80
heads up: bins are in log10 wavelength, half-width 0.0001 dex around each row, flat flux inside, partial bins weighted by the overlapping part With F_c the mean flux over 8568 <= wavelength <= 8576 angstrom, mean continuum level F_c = 12.8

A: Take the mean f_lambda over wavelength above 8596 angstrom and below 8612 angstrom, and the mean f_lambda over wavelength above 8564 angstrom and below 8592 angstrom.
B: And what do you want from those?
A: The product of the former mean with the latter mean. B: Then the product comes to 156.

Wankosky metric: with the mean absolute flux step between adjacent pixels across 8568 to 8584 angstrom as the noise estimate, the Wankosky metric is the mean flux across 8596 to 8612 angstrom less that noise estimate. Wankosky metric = 11.5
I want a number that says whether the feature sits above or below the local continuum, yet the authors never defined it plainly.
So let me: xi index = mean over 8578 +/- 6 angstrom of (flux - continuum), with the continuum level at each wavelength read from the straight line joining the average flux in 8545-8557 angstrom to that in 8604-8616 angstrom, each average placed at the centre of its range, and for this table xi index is 0.19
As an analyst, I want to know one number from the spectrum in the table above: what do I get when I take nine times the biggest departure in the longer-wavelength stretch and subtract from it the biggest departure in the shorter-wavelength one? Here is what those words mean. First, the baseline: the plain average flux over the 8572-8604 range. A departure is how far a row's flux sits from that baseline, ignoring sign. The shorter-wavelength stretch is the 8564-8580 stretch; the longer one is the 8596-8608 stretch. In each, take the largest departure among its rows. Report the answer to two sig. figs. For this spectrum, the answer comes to 6.5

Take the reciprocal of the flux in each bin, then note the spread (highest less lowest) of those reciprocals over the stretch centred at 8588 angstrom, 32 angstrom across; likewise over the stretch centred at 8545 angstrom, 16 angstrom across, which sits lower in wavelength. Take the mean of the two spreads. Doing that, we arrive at 0.0117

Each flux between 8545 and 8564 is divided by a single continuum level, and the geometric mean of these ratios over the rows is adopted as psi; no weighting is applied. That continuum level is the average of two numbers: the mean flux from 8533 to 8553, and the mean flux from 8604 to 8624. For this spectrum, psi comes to 1.00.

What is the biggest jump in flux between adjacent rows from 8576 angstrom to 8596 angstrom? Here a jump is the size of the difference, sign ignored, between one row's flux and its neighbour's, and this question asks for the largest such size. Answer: 1.7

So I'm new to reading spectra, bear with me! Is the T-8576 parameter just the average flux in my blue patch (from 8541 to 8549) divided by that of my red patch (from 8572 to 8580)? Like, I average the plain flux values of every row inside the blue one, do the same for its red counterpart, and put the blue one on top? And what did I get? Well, 0.963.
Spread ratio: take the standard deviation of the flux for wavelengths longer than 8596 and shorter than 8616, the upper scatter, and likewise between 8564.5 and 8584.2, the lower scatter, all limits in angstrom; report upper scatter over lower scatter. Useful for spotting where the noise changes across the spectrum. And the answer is 1.03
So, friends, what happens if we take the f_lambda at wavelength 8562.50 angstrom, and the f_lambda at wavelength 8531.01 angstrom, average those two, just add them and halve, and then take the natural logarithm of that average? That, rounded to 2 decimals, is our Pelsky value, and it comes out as 2.55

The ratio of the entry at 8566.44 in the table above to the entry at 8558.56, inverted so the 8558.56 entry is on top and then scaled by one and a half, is 1.54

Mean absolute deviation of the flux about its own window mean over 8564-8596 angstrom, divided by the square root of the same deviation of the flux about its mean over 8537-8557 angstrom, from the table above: 0.64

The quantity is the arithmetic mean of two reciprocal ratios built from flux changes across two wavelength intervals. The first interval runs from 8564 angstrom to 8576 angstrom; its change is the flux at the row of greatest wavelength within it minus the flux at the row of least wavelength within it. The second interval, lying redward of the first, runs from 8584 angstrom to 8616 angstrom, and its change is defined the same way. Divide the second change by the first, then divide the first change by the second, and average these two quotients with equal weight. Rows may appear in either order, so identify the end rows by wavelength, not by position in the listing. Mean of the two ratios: 1.5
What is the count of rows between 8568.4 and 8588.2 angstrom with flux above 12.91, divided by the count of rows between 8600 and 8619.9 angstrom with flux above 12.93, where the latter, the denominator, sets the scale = 1.0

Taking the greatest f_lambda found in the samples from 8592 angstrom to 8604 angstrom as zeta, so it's 13.04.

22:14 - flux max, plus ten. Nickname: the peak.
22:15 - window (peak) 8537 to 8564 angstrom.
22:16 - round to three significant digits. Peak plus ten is 23.5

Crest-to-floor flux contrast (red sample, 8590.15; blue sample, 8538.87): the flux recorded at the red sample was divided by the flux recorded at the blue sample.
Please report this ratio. 0.95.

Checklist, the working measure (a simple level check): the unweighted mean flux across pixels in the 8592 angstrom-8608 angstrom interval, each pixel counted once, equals 12.3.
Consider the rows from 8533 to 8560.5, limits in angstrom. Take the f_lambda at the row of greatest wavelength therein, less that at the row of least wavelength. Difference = -0.35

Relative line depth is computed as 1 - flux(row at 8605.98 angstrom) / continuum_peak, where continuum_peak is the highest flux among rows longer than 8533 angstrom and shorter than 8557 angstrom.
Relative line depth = 0.126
